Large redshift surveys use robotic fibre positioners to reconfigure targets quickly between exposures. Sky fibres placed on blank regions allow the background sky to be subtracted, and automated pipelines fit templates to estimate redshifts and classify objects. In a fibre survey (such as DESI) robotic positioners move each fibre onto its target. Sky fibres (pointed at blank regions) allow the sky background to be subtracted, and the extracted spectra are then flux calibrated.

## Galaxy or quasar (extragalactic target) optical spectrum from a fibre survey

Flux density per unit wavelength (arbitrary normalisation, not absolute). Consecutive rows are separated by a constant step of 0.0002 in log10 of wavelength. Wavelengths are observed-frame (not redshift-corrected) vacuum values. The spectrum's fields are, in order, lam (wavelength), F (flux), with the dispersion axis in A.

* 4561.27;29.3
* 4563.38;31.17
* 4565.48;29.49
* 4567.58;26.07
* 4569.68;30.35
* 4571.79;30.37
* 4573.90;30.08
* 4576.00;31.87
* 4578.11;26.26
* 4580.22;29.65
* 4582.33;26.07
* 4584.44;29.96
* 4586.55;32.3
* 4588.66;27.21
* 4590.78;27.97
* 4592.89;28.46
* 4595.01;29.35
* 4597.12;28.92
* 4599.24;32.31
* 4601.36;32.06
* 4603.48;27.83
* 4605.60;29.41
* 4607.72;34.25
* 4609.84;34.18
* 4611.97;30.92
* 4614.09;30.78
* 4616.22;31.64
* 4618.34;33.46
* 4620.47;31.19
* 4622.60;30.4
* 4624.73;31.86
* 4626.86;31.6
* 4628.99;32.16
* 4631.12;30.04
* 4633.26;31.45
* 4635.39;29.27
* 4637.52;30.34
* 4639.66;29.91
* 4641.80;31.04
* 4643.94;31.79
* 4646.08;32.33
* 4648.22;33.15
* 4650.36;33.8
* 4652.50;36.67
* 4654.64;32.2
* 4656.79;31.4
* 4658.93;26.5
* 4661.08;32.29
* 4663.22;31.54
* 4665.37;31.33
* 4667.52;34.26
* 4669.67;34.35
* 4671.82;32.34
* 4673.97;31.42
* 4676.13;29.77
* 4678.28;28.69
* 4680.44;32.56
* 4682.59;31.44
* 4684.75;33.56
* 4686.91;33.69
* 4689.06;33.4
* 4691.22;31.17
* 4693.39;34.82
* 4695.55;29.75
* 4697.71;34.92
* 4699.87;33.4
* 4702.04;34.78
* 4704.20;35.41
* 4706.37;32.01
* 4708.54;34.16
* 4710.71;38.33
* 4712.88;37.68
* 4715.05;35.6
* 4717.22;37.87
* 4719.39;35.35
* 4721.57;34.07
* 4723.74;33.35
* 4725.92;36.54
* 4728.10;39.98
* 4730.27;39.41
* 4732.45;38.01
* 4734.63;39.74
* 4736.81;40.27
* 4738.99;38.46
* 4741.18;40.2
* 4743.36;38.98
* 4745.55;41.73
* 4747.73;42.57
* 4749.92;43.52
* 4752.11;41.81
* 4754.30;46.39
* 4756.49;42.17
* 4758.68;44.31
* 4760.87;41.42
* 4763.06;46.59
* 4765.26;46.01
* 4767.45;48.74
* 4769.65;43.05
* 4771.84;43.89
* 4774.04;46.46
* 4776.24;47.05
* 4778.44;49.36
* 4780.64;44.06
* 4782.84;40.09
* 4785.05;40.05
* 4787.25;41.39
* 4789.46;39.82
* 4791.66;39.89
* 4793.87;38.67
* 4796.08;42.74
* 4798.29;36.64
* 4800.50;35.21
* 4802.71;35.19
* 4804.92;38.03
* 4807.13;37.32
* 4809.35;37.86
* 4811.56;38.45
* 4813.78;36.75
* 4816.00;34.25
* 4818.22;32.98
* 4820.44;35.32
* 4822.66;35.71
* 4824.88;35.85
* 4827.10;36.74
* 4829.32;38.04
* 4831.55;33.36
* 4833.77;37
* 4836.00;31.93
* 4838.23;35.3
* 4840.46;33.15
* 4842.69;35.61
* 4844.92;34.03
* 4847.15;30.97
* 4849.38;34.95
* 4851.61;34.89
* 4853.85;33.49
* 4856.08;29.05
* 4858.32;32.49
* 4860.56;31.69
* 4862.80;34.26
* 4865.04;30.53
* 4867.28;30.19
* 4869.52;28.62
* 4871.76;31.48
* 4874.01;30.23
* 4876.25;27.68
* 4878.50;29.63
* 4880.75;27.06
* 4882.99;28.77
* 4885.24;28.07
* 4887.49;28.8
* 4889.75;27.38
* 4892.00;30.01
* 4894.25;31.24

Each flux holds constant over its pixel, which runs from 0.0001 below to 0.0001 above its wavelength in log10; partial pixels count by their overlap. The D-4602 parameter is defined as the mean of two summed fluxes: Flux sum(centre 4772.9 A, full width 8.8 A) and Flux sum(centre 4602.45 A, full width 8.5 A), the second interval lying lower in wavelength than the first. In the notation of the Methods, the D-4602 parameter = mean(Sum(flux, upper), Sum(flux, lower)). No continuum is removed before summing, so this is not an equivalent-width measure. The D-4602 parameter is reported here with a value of 151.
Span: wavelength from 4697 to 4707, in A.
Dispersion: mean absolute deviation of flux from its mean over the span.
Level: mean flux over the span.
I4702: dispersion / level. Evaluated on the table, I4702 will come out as 0.033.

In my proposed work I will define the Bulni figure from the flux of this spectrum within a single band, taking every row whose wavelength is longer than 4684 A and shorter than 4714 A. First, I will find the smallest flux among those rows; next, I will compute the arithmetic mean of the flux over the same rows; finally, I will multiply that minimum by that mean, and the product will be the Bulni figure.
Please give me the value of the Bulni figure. 1014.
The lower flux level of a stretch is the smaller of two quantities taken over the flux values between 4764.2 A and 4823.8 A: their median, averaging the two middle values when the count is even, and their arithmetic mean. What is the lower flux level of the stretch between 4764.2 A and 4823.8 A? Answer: 40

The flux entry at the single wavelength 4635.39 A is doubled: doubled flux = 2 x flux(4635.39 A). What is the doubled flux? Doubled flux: 59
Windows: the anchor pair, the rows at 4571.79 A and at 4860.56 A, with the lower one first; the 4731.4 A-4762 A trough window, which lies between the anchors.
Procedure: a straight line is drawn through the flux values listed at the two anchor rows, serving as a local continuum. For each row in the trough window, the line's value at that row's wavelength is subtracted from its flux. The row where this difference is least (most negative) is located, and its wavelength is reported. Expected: 4732.45 A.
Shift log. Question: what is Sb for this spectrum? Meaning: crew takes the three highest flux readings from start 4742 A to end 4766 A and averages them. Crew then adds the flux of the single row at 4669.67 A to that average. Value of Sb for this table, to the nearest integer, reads 81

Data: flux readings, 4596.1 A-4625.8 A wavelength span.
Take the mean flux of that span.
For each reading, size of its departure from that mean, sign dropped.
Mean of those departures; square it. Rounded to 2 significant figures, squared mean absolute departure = 2.1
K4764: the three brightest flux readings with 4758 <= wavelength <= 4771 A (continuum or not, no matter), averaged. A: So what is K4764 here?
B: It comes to 47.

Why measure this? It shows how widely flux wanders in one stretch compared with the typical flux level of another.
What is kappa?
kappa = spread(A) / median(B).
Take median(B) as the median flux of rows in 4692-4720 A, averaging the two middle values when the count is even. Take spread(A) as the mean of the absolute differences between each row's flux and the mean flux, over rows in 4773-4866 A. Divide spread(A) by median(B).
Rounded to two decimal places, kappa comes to 0.10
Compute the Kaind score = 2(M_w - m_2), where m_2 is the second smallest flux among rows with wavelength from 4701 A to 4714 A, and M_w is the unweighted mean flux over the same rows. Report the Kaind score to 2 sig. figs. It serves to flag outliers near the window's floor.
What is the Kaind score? 2.5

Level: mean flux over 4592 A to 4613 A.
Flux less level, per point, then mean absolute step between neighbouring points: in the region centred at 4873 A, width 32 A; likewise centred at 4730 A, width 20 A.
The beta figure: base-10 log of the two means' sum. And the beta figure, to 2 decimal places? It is 0.54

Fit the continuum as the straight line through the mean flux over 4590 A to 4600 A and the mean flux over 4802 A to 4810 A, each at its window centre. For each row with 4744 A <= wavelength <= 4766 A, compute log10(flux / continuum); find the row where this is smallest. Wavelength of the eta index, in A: 4760.87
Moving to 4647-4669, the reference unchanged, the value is 4658.93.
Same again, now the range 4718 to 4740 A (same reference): 4723.74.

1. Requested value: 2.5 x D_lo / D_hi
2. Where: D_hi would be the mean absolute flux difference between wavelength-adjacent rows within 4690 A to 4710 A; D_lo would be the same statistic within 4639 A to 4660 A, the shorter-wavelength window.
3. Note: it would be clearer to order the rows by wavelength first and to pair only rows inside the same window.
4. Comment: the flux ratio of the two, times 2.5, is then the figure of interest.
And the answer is 1.6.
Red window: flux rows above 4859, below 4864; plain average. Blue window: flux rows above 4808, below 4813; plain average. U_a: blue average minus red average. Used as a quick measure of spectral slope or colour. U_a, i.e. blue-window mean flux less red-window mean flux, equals 5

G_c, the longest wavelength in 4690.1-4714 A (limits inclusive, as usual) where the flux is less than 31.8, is 4695.55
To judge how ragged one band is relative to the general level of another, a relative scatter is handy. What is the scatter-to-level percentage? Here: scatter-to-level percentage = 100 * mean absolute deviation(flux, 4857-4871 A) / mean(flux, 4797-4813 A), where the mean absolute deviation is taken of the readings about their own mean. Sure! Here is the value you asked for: 4.1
